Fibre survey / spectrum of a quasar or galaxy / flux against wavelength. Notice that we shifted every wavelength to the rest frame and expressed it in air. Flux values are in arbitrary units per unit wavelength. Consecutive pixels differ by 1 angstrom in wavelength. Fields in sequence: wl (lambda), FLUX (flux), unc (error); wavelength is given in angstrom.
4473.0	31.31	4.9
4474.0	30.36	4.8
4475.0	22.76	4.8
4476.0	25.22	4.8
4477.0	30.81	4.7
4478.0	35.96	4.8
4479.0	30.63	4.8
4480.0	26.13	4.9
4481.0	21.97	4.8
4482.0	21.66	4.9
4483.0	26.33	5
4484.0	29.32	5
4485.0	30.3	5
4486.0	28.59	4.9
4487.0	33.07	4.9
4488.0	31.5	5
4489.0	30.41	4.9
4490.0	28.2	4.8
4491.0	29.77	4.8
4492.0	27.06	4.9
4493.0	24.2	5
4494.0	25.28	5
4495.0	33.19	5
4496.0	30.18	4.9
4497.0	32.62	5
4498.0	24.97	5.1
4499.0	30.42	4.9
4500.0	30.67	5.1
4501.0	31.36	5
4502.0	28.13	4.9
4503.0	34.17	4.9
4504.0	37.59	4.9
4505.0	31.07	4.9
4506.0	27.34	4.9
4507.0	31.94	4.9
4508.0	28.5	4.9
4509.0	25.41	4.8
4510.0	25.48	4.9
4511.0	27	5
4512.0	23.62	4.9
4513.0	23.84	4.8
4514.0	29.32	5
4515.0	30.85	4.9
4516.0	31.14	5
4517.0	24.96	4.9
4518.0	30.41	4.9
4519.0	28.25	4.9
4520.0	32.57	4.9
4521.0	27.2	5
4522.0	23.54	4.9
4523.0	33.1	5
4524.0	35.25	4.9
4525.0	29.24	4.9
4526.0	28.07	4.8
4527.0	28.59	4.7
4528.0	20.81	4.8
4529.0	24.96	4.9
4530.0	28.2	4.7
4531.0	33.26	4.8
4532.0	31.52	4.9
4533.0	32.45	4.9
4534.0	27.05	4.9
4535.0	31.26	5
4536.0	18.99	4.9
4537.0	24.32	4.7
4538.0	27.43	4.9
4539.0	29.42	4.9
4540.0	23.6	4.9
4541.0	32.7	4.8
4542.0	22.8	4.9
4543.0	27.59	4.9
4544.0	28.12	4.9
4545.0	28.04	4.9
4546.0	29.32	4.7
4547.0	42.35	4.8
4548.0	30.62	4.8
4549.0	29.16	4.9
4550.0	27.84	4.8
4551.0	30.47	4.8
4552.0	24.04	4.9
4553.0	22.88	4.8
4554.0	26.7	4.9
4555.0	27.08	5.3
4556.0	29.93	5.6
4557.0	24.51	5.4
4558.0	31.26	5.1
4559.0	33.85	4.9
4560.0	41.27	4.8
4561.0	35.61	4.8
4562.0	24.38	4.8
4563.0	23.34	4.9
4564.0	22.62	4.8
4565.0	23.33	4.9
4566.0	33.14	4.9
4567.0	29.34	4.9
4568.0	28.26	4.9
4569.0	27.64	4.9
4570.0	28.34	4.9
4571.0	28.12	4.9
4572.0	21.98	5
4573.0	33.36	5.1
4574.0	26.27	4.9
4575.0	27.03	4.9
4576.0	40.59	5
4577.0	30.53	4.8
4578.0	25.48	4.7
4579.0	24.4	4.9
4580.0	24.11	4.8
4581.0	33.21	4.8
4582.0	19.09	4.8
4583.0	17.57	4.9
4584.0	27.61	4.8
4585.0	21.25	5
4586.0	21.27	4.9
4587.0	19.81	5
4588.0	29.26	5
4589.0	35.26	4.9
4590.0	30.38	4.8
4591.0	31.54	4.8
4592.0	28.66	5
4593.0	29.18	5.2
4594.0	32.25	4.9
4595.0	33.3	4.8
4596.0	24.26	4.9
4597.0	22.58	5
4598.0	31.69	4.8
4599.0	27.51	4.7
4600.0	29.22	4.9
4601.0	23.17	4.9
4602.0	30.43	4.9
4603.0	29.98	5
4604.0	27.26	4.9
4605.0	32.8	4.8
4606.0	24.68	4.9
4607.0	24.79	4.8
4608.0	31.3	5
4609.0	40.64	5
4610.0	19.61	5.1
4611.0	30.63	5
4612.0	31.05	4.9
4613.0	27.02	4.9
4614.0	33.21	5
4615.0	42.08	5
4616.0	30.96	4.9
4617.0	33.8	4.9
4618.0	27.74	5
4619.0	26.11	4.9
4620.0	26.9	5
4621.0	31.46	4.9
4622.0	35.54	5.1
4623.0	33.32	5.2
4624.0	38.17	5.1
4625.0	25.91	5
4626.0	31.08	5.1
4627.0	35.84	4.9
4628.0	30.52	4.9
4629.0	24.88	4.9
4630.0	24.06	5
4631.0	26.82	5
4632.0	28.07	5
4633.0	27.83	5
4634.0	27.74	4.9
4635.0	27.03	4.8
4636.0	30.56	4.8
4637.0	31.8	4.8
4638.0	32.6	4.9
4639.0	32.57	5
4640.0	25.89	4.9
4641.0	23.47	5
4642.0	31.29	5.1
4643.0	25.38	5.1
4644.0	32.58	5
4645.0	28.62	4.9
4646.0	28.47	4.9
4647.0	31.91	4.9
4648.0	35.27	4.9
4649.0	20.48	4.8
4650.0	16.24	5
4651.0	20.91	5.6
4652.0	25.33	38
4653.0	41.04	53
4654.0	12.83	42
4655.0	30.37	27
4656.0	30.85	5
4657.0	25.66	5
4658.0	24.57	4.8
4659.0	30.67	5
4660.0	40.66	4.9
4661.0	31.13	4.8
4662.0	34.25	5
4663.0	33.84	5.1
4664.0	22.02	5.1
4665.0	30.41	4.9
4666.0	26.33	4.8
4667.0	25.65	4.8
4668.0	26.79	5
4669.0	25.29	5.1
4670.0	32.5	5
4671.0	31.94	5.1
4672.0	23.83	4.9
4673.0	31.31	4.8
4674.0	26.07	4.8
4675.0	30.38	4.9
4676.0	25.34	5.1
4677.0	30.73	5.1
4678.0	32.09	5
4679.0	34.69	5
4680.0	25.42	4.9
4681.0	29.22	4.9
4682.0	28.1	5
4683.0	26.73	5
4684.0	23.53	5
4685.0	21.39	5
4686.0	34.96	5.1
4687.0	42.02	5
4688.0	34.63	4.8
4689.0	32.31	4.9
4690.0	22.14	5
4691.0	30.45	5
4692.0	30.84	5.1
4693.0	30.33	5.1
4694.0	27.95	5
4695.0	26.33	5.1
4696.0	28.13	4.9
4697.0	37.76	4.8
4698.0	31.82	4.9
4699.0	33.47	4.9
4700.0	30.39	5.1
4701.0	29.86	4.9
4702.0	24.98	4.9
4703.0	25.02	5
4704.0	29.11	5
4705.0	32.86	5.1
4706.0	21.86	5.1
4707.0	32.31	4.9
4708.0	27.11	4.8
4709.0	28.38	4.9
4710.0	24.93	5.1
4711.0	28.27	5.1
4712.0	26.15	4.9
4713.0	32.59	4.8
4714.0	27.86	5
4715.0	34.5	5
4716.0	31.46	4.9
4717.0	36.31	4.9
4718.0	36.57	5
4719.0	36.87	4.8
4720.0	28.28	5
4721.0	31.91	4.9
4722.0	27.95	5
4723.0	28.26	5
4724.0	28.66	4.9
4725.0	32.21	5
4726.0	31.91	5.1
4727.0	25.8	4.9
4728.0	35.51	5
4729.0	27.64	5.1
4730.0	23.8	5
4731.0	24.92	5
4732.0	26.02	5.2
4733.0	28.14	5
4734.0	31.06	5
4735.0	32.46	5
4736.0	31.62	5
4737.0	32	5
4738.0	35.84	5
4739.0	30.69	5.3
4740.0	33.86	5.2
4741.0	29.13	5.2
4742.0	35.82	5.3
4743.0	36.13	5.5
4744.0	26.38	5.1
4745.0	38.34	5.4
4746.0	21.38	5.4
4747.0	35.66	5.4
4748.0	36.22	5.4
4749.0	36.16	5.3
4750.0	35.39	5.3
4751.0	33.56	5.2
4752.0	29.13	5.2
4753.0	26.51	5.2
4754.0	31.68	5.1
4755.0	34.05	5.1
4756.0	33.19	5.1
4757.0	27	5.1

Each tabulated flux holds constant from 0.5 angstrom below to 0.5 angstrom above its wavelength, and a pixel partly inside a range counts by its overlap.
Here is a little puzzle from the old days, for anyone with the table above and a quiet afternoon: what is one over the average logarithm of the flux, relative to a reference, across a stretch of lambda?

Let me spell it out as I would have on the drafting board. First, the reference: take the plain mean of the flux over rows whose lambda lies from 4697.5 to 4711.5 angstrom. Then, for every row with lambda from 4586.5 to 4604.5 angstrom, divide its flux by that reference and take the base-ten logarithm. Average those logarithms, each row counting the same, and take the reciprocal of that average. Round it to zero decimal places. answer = -284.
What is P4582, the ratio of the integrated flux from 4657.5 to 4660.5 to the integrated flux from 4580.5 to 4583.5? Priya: 1.37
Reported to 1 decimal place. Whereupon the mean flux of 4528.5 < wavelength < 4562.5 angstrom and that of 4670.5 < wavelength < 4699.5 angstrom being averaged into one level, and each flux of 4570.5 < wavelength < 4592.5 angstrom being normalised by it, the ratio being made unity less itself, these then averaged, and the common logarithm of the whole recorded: -1.1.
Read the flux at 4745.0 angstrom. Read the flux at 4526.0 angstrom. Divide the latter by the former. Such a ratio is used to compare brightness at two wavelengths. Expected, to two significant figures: 0.73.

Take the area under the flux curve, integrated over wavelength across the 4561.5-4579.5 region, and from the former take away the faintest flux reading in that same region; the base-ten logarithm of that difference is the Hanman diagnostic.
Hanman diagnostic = 2.68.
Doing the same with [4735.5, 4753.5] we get 2.75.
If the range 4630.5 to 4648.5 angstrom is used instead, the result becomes 2.70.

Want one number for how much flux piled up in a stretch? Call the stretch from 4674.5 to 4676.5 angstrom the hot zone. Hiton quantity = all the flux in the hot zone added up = 56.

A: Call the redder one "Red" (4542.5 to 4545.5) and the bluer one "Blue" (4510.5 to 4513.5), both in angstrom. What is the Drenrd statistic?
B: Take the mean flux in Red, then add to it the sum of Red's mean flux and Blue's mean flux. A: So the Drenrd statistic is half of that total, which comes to 40.3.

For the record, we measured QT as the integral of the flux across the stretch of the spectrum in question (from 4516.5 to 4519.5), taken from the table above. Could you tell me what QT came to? 83.6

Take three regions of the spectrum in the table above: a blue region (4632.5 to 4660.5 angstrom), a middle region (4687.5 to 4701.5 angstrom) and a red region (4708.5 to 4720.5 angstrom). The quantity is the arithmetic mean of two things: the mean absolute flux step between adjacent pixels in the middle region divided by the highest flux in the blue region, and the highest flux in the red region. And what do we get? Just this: 18.5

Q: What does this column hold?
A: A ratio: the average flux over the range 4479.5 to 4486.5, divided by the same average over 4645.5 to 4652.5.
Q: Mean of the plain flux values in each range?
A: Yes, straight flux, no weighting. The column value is 1.03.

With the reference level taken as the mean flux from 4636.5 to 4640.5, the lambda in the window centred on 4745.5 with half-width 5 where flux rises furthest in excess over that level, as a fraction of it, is 4745.0 angstrom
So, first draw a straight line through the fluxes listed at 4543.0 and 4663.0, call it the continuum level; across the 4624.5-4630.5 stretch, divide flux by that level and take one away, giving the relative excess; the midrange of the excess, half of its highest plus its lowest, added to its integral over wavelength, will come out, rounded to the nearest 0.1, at -0.7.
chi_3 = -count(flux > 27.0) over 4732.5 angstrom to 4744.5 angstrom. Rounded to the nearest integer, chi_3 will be -11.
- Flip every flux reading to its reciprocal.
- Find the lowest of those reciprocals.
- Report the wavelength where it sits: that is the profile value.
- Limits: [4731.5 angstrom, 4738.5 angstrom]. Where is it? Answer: 4738.0 angstrom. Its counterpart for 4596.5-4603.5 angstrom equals 4598.0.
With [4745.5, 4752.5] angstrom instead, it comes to 4748.0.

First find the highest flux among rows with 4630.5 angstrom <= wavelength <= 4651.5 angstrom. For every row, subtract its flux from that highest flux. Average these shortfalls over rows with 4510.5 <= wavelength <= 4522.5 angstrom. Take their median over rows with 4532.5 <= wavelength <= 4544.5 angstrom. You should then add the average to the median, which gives 15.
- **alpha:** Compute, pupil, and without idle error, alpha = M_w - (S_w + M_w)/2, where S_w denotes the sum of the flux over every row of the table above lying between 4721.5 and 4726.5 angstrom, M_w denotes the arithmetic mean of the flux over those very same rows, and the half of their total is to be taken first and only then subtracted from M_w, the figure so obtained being -59.6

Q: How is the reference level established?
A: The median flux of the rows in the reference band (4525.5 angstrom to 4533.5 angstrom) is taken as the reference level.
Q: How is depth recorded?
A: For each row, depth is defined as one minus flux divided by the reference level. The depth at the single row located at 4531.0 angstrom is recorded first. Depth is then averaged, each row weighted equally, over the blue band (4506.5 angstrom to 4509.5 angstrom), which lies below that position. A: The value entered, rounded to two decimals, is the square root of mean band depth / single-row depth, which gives 0.21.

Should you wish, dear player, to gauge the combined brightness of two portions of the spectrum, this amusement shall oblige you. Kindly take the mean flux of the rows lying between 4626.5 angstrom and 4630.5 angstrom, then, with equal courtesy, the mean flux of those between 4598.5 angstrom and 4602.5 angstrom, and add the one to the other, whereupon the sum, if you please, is 56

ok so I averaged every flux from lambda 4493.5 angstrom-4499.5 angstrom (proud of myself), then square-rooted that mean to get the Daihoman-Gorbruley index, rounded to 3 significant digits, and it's 5.43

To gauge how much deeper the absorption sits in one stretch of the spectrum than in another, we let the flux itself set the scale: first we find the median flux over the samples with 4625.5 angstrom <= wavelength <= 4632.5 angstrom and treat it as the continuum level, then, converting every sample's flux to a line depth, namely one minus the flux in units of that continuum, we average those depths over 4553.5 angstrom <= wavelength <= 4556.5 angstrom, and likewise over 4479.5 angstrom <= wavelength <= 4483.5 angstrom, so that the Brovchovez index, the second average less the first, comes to 0.14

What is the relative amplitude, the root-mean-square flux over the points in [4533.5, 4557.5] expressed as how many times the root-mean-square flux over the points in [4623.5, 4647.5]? 0.95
